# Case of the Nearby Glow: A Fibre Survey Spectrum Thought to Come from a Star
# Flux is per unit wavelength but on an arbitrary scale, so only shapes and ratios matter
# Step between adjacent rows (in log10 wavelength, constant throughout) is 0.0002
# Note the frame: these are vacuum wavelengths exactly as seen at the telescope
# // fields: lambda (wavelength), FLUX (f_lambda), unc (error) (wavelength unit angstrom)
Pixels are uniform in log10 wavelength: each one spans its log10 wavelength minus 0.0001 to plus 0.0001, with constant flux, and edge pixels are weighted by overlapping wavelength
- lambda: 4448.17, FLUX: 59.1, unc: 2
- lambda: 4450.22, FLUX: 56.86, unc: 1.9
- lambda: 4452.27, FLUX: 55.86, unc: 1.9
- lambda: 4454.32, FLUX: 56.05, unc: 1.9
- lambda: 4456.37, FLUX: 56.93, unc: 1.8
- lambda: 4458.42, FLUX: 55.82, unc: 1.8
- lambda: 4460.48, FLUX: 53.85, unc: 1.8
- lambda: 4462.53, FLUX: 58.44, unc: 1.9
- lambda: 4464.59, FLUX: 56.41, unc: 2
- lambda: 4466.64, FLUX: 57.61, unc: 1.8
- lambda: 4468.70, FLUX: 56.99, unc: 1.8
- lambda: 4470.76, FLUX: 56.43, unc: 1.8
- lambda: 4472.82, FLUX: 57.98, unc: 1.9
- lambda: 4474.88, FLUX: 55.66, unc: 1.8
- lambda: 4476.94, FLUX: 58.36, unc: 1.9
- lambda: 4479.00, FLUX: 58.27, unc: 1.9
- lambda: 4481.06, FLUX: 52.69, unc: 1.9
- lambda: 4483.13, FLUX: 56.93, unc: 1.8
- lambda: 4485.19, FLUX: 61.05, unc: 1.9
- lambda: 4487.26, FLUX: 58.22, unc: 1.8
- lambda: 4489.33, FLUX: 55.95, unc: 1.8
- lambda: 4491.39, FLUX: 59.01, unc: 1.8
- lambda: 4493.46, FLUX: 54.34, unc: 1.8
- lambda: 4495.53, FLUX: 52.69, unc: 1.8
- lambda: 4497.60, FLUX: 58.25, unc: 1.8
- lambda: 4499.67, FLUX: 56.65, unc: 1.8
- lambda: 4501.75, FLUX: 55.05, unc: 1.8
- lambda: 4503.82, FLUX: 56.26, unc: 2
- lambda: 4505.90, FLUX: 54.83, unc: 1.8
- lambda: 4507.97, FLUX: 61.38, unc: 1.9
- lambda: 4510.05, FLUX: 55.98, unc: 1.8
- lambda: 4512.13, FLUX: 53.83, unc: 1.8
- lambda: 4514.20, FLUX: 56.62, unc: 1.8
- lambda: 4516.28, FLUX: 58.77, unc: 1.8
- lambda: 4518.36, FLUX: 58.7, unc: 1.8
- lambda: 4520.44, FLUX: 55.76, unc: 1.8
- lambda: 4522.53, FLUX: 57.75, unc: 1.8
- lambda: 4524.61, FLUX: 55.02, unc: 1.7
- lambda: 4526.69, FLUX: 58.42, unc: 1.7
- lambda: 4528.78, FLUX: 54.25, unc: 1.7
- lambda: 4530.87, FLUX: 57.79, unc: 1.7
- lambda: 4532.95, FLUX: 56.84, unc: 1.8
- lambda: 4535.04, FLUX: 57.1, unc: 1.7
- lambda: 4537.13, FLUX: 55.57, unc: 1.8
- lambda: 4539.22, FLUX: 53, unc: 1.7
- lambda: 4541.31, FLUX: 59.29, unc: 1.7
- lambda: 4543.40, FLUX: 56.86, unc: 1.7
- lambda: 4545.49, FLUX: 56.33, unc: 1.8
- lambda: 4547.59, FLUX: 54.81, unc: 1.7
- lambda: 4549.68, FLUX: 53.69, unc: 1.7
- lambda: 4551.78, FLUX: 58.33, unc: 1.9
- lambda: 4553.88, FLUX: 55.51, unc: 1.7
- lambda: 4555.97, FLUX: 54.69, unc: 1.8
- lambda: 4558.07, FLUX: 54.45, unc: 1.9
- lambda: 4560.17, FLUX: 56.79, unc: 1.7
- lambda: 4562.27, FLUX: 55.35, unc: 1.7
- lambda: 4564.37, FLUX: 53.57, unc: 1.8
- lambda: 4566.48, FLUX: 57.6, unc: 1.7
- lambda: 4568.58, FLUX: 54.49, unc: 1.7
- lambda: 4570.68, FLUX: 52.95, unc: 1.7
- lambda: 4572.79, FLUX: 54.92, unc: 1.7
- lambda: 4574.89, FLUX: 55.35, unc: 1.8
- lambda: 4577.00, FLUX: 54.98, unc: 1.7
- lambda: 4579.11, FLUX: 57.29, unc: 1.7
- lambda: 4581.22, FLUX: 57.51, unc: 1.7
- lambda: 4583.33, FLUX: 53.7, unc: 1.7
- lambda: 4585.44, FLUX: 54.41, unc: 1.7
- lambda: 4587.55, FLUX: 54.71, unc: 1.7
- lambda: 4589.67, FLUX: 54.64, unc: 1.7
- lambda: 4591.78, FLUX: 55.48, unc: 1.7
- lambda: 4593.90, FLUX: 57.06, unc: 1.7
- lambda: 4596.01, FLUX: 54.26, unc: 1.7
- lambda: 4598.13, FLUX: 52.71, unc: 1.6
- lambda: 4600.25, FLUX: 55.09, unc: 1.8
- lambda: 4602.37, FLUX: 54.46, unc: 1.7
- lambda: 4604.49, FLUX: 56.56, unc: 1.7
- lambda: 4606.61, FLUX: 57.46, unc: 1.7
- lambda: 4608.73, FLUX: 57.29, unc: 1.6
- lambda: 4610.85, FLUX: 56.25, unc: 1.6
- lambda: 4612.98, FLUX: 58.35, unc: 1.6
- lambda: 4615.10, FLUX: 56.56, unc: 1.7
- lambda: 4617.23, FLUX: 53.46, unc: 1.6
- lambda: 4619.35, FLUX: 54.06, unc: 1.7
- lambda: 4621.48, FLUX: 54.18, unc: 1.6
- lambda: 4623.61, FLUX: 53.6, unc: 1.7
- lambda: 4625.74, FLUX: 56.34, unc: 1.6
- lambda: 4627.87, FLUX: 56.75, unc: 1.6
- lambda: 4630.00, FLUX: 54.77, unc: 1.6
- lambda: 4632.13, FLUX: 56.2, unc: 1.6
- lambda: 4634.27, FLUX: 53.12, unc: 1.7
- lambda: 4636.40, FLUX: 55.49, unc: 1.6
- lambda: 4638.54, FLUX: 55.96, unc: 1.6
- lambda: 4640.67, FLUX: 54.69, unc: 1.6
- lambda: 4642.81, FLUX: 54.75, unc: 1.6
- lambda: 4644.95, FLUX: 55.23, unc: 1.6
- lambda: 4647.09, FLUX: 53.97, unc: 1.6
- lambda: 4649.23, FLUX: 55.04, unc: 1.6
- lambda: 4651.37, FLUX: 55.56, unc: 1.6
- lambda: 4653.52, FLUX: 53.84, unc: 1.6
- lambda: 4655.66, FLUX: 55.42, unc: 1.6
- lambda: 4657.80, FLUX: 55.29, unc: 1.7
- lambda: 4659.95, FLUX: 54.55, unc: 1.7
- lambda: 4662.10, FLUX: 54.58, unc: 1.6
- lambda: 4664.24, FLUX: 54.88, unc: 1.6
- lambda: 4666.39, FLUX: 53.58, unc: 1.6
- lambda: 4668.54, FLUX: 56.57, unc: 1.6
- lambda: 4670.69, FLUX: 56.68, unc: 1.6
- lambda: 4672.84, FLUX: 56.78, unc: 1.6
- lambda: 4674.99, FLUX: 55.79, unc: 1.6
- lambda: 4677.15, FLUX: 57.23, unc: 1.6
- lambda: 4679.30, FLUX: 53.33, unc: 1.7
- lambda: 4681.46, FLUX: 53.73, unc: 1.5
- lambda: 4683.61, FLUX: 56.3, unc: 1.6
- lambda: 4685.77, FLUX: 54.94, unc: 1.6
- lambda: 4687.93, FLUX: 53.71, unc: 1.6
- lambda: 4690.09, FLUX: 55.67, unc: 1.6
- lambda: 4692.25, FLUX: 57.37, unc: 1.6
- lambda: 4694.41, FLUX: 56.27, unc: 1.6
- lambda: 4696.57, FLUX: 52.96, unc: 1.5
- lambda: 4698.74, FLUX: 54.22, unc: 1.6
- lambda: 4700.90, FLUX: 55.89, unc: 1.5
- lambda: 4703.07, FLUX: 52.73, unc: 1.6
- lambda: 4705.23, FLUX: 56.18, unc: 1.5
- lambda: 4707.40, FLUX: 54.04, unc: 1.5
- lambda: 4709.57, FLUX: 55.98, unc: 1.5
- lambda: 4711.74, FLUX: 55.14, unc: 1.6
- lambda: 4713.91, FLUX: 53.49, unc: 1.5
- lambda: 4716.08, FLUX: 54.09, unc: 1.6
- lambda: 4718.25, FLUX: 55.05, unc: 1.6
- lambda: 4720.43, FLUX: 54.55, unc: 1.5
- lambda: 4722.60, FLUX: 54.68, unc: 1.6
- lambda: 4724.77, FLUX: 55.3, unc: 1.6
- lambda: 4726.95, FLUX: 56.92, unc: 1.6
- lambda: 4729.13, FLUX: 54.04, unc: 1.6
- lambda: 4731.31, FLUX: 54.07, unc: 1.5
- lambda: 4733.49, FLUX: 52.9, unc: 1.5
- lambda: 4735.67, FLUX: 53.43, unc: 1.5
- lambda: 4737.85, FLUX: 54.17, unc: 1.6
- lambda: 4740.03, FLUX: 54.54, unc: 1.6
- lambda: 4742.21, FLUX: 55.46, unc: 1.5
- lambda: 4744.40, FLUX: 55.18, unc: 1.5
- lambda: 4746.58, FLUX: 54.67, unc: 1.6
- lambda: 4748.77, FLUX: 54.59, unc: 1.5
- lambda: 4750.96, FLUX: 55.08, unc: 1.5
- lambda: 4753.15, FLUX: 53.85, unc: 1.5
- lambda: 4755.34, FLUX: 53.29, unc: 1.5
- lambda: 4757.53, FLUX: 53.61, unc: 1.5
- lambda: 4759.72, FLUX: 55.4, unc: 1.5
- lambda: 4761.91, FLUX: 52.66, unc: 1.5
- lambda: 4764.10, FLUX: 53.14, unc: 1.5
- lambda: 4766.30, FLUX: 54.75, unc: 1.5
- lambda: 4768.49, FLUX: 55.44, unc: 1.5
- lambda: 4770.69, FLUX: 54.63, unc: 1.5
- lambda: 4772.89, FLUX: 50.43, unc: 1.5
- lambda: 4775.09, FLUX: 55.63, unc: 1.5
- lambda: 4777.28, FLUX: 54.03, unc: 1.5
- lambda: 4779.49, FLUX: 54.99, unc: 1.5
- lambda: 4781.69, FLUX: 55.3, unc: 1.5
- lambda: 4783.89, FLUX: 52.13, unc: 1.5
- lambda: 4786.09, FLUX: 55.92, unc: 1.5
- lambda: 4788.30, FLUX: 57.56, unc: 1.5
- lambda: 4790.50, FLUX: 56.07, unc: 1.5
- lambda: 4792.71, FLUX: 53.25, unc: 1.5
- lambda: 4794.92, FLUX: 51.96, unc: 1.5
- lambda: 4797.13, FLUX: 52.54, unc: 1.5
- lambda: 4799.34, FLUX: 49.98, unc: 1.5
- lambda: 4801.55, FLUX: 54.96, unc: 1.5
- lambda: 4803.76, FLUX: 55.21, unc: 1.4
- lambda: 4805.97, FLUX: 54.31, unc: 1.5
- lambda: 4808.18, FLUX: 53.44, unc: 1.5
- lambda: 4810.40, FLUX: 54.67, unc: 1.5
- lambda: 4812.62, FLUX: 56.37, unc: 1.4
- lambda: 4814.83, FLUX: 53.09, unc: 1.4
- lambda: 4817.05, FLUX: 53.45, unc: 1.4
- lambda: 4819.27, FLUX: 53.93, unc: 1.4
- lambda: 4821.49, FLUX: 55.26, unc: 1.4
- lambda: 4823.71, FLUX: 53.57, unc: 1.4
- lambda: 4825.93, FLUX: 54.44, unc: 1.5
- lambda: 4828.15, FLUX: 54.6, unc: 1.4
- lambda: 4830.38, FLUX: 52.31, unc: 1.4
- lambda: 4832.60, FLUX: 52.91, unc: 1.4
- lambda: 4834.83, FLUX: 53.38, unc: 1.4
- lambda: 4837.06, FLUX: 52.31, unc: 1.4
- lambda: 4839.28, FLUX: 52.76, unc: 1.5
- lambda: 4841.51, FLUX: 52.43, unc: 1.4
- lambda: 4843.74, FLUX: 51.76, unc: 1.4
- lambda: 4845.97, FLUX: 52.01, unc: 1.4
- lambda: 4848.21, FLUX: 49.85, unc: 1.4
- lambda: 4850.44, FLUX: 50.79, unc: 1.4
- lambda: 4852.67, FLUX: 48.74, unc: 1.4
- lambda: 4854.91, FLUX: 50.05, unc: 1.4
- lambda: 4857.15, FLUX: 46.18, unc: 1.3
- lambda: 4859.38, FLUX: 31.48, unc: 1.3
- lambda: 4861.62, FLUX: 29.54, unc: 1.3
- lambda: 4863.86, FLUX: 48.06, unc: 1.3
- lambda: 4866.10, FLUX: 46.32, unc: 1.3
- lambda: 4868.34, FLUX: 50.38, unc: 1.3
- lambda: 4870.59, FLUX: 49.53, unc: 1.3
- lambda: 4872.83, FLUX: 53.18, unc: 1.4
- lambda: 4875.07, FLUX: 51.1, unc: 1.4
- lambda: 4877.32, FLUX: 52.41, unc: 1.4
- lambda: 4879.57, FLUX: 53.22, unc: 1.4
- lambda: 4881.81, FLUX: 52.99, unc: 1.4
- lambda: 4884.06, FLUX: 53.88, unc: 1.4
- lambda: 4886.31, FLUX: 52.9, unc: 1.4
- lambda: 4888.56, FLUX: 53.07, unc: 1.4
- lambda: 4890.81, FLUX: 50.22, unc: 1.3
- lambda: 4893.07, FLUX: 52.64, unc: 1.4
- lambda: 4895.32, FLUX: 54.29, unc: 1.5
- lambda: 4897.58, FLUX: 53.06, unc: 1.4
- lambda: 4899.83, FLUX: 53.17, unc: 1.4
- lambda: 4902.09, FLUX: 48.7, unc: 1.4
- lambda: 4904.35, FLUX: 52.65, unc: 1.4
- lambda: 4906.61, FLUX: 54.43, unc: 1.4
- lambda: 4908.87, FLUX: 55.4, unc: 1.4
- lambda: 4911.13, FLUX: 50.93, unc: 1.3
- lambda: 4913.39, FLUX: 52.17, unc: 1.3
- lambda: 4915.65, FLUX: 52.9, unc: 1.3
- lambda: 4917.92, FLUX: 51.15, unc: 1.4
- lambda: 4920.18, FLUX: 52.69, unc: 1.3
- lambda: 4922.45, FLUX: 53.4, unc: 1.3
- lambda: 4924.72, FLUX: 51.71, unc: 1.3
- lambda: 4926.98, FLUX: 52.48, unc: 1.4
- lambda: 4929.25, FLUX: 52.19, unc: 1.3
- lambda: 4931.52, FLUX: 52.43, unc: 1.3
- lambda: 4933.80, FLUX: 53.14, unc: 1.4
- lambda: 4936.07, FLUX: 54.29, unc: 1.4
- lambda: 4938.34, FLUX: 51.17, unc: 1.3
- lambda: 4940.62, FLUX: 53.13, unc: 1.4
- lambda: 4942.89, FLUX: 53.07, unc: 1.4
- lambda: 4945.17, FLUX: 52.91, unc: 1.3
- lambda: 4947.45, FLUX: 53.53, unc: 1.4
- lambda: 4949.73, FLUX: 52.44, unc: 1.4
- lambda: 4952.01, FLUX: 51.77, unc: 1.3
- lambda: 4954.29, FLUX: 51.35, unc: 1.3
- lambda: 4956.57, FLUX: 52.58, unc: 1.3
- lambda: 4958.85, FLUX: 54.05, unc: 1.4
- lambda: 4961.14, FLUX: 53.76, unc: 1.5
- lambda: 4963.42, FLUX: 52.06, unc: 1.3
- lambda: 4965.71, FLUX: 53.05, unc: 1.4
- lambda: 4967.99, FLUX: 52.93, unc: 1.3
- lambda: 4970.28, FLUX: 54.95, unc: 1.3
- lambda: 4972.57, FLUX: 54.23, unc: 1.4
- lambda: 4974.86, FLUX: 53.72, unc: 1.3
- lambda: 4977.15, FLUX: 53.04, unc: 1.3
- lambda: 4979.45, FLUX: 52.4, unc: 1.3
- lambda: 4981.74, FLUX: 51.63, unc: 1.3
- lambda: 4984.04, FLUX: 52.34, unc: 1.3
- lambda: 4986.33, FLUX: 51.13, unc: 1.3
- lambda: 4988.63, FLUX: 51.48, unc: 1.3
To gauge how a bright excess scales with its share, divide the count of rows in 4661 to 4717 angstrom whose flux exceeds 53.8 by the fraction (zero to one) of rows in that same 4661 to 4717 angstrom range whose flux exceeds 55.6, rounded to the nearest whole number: 41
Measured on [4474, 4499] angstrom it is 13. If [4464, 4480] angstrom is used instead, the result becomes 8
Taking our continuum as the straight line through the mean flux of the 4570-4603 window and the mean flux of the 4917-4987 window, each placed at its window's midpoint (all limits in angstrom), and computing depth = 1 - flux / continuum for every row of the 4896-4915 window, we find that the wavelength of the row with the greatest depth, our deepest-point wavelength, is 4902.09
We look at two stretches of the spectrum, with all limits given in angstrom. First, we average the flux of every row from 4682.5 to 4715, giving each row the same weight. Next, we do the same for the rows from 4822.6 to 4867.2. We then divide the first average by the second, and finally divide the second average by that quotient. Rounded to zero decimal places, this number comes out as 44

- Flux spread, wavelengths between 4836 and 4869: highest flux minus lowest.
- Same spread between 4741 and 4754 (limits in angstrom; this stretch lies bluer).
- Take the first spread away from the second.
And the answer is -22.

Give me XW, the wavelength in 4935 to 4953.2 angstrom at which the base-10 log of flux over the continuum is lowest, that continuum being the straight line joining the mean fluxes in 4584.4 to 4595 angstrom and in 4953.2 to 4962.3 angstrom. 4938.34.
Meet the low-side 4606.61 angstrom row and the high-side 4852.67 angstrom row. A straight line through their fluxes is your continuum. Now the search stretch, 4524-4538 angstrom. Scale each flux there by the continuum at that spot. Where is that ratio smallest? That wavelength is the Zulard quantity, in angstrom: 4528.78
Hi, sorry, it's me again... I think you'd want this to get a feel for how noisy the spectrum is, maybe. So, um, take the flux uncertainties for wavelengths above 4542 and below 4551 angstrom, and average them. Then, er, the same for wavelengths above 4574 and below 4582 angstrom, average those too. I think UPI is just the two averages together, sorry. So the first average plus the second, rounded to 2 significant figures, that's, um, 3.5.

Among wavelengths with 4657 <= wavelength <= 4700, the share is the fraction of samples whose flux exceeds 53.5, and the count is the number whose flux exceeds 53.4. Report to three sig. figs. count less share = 17.1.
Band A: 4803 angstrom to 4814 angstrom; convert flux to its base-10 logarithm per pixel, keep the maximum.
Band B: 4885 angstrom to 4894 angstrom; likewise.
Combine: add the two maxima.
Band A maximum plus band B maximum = 3.48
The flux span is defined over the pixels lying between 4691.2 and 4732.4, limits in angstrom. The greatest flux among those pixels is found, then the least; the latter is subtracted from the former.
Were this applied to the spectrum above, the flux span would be 5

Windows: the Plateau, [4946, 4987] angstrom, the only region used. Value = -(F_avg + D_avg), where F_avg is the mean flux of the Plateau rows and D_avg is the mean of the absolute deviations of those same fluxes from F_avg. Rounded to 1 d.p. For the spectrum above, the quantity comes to -53.7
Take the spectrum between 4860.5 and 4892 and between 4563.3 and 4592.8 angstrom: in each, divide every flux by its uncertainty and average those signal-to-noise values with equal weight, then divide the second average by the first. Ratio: 0.88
